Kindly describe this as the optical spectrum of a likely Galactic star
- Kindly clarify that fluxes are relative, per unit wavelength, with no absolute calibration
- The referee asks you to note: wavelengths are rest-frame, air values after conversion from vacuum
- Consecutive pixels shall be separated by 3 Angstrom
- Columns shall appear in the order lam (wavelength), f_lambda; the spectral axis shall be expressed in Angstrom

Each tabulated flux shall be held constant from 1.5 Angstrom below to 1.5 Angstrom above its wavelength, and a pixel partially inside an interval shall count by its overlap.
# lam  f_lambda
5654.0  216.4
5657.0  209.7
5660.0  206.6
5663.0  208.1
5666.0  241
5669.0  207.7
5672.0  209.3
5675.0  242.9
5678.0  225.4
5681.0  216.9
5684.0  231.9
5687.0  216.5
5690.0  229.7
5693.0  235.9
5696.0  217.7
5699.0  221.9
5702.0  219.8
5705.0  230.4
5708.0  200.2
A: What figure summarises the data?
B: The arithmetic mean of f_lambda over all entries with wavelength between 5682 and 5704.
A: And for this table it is 225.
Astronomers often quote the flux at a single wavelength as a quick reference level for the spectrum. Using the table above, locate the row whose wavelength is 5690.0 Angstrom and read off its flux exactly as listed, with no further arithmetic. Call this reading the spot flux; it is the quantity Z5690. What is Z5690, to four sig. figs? 229.7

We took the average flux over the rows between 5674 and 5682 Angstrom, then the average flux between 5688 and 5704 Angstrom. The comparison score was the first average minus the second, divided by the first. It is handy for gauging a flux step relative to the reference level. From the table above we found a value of 0.01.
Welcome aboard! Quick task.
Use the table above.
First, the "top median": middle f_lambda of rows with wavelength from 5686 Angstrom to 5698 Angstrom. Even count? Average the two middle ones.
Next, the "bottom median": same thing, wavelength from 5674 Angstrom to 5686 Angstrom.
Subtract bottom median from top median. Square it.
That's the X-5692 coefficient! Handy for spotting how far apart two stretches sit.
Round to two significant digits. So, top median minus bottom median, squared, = 25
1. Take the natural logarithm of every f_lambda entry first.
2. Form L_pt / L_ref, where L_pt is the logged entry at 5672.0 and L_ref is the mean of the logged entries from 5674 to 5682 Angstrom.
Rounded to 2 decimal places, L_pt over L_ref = 0.98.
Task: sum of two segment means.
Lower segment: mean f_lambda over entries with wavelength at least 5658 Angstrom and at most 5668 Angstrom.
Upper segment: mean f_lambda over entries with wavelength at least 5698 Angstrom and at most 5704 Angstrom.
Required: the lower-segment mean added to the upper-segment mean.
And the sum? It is 439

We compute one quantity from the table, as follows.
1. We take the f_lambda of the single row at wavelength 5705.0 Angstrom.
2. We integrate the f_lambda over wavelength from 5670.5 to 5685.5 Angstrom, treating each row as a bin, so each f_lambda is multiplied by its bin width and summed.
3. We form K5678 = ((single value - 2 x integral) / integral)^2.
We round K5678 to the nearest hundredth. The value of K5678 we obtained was 3.73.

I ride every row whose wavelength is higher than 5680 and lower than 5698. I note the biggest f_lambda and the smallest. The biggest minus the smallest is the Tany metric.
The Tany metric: 19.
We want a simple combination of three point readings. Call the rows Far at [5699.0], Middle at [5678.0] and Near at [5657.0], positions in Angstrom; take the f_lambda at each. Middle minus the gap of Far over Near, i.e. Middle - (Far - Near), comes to 213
